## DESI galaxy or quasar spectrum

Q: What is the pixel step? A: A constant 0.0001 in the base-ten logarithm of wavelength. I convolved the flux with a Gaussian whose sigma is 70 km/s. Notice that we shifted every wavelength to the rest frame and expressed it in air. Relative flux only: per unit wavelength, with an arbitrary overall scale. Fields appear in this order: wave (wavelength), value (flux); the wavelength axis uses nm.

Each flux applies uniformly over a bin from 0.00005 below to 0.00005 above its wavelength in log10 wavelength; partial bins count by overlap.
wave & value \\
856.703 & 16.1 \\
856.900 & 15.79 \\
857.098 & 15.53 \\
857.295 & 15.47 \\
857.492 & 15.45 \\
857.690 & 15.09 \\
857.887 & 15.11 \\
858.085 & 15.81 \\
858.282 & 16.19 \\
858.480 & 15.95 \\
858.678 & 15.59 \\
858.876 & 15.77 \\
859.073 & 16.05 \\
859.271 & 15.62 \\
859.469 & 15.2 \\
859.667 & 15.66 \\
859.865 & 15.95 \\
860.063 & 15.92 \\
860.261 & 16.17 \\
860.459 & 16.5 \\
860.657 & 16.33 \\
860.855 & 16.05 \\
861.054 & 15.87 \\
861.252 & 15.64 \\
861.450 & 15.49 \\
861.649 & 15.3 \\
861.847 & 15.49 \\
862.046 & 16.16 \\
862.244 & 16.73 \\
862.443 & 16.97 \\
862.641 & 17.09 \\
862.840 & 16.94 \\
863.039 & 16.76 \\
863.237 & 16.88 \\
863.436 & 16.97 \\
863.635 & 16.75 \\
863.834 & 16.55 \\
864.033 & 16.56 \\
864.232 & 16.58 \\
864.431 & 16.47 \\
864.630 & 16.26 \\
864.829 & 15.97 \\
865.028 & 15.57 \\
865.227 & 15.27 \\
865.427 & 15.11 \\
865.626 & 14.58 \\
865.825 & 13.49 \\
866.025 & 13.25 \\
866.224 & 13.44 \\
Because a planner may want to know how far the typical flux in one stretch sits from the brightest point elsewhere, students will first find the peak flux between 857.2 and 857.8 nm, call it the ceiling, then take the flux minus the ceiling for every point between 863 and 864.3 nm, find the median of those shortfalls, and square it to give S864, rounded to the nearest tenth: 1.6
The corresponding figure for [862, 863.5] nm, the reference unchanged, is 2.1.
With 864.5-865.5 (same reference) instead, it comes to 0.0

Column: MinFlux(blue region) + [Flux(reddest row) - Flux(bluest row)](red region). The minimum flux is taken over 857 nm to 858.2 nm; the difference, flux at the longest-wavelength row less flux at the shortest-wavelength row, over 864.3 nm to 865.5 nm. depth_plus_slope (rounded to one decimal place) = 13.7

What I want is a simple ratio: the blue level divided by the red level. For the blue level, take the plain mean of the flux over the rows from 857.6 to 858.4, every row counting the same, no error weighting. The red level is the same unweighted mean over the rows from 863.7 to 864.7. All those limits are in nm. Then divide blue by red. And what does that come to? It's 0.94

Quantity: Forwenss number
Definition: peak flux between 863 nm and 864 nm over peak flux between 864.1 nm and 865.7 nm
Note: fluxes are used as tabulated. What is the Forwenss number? 1.02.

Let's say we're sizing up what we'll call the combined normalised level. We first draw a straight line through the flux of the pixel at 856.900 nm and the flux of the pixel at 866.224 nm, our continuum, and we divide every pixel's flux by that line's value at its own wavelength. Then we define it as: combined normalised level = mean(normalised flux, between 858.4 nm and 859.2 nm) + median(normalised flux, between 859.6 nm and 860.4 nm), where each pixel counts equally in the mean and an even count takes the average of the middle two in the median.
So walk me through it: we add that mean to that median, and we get 2.10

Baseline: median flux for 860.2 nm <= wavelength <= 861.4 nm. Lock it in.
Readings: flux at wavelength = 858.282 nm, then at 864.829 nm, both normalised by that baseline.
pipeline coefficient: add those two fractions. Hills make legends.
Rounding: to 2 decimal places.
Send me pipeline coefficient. 2.00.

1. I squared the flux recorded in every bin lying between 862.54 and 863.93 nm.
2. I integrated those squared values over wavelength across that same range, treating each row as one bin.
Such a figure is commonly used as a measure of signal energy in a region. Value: 395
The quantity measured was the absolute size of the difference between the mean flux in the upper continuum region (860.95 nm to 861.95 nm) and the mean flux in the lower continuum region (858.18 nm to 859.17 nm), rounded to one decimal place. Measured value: 0.4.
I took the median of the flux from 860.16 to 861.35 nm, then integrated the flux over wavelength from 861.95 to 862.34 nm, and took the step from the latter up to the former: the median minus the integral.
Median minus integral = 10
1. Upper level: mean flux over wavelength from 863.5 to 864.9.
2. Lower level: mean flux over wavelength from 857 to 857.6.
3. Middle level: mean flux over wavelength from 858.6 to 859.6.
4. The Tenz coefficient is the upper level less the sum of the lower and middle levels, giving -14.7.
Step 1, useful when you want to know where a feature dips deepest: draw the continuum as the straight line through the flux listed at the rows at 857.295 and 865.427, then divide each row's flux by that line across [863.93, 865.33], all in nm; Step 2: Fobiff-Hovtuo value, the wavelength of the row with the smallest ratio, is 865.227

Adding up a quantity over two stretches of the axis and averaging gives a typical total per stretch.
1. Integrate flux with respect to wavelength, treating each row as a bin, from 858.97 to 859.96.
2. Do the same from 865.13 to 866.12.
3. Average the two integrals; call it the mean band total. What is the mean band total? 14.9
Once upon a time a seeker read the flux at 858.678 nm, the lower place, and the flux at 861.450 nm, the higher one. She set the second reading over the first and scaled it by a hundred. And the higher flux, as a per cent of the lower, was 99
